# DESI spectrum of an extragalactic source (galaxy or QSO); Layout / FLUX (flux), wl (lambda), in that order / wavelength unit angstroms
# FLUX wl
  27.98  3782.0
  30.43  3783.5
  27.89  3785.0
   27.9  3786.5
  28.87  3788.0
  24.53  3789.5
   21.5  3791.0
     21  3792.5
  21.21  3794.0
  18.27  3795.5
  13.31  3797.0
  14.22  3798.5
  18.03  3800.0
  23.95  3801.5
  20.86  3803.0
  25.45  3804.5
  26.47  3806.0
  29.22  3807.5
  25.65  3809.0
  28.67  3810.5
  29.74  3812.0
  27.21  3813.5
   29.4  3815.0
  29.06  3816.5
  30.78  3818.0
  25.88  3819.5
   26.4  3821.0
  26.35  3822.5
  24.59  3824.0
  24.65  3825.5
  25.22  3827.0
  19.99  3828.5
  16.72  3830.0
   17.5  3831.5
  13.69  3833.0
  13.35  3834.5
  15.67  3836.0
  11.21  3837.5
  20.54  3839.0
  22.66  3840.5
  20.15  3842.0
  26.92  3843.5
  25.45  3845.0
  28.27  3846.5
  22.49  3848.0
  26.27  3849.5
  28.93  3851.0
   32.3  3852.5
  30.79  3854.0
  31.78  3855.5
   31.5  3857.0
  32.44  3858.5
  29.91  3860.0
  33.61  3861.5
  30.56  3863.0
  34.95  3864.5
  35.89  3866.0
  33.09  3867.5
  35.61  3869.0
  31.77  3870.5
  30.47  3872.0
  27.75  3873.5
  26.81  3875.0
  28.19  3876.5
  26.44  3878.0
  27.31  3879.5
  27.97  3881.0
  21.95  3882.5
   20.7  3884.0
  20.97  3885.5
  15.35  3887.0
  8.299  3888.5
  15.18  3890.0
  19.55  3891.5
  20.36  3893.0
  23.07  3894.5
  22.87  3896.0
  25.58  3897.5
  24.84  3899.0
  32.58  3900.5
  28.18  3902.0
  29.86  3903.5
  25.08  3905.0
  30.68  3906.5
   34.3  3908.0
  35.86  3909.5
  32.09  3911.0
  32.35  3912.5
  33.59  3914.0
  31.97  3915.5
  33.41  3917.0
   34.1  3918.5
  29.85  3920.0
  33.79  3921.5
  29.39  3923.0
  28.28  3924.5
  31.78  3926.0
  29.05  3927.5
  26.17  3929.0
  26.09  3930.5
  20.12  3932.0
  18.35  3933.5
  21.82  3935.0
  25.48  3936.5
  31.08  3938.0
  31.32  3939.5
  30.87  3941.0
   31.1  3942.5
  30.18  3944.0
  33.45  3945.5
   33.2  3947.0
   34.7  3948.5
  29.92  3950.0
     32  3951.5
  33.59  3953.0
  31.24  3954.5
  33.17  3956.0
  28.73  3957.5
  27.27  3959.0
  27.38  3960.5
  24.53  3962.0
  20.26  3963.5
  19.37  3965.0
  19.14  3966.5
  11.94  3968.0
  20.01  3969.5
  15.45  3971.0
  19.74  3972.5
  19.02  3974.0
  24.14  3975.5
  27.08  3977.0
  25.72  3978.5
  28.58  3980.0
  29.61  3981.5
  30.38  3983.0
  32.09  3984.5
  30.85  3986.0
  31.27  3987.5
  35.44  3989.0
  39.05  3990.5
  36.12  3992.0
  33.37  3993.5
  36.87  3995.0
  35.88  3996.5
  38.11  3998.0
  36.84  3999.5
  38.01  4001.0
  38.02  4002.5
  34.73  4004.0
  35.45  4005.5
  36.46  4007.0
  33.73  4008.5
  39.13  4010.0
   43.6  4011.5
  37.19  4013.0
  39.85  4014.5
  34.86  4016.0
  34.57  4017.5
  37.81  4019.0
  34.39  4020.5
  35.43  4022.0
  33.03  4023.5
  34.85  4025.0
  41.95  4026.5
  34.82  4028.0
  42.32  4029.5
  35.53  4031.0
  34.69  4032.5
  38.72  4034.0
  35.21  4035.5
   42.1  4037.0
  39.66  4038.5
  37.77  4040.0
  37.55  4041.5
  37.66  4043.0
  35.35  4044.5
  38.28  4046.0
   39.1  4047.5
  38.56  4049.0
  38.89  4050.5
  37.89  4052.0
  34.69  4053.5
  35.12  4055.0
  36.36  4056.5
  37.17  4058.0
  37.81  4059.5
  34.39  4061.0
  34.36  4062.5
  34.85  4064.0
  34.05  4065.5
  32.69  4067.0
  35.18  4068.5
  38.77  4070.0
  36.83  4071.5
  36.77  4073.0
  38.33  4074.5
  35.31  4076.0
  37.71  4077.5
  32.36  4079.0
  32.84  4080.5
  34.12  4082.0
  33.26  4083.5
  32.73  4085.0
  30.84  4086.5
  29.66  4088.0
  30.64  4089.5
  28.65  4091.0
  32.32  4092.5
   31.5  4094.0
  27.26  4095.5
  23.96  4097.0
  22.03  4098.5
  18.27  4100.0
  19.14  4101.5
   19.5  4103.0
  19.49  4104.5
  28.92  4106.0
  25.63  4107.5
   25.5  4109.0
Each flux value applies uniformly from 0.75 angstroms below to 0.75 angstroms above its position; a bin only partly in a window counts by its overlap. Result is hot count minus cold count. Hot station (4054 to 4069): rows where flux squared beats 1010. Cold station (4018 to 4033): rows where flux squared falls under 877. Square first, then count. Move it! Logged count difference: 10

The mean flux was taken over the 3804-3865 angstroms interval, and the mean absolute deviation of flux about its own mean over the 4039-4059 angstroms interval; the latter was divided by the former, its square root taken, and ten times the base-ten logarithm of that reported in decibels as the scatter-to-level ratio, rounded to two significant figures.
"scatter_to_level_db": -6.7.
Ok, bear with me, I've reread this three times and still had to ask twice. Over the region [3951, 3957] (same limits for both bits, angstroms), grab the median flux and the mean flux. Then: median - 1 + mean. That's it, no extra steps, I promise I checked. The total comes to 64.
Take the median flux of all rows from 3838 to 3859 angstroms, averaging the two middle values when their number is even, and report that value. 28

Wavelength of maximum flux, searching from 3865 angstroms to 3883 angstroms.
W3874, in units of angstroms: 3866.0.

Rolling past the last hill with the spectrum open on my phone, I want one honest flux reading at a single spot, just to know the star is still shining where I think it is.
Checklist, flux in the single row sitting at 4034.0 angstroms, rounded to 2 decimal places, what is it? 38.72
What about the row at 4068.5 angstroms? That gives 35.18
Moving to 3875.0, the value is 26.81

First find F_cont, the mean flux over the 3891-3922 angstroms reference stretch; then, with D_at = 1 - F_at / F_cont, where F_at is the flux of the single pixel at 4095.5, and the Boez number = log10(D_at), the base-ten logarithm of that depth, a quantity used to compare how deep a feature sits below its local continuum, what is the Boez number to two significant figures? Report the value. -1.2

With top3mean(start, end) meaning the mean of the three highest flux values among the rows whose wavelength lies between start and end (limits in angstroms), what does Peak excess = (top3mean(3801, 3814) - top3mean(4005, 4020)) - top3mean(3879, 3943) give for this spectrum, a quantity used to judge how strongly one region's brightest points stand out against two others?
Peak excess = -46.4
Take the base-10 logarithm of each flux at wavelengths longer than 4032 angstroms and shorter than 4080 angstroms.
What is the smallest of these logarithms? 1.51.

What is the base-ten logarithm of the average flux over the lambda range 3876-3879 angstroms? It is 1.44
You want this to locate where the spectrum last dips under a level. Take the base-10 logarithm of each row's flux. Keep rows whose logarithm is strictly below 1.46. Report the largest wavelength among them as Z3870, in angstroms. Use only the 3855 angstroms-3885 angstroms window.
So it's 3884.0 angstroms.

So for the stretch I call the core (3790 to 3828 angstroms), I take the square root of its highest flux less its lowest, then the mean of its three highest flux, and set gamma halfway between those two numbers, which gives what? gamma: 17.1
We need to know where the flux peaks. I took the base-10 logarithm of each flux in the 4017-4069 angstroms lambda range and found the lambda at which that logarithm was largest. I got 4029.5 angstroms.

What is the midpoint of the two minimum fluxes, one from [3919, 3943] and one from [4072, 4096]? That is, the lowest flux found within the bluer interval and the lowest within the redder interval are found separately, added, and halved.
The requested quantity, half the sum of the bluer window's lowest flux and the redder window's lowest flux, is 22.8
